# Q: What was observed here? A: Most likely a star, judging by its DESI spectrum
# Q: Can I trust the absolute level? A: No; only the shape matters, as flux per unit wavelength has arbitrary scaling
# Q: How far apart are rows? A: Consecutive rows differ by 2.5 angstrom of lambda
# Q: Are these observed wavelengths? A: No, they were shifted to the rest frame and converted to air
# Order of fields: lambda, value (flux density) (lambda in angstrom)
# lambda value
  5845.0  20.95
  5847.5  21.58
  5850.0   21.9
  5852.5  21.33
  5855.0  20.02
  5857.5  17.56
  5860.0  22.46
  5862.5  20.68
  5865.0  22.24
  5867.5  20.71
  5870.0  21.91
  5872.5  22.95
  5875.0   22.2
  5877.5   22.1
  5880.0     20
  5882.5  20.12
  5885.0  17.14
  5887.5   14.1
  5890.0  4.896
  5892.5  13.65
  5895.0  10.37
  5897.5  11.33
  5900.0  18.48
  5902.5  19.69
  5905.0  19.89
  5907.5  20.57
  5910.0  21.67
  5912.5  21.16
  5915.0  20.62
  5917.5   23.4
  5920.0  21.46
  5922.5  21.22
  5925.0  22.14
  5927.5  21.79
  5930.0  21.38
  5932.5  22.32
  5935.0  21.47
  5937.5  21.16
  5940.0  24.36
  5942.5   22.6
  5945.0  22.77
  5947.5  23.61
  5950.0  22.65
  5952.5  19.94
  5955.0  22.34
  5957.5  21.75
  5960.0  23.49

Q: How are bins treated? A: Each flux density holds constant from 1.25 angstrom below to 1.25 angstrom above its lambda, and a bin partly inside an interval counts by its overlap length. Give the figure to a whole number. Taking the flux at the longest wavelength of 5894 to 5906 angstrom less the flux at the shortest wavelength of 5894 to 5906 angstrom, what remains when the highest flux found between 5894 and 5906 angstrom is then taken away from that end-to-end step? -10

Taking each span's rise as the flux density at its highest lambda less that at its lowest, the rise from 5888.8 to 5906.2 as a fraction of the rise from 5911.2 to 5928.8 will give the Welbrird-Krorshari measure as 24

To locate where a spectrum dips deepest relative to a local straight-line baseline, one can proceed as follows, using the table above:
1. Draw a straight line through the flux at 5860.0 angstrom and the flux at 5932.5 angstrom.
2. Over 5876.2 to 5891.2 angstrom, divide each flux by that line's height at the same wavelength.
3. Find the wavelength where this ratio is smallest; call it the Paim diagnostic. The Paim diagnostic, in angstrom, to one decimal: 5890.0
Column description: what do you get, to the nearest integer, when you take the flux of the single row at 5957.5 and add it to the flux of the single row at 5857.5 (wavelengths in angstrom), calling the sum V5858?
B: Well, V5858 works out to 39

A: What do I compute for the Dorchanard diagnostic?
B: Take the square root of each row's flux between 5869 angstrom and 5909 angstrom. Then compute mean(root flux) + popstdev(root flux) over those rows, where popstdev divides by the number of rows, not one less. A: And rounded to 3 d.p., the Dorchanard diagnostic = 4.805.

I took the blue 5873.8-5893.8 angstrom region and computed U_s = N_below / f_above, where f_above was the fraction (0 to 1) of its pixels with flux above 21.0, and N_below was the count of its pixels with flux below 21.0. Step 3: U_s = 24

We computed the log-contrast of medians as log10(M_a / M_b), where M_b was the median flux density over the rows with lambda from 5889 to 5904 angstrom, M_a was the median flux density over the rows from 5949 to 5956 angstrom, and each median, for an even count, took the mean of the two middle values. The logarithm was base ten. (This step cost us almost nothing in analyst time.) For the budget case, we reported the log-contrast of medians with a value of 0.25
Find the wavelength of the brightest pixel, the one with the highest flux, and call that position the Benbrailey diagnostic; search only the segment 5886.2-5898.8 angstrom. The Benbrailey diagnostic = 5887.5 angstrom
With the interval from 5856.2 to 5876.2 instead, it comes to 5872.5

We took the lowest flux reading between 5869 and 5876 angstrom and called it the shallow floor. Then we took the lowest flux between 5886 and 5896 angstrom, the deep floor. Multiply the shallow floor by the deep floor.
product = 107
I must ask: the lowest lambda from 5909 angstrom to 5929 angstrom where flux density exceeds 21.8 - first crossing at 5917.5 angstrom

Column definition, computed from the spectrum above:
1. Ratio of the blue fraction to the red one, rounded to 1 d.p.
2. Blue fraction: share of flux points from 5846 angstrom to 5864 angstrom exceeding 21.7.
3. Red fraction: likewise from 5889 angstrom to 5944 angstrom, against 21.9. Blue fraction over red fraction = 1.3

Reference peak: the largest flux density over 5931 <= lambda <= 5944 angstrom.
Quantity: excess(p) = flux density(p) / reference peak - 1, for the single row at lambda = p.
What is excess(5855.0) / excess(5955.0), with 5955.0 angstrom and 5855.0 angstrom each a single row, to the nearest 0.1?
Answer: 2.1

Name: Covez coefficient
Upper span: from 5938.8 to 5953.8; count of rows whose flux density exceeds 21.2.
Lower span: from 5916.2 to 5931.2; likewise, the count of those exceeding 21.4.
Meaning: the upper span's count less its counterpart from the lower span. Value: 1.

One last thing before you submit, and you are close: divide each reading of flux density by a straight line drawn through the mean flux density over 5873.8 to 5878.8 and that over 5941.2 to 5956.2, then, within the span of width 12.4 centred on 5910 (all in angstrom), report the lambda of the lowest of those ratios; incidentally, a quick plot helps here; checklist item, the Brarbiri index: 5905.0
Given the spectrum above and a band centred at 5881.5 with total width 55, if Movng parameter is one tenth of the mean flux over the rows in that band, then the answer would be 1.8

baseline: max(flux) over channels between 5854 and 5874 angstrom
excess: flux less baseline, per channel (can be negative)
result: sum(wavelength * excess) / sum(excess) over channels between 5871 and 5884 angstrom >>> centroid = 5880.2 angstrom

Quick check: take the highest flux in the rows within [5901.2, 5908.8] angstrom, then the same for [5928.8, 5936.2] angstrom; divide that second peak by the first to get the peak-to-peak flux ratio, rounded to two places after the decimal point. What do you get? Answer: 1.09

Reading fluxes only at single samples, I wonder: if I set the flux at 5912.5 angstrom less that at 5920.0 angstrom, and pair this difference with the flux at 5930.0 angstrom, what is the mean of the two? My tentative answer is 10.5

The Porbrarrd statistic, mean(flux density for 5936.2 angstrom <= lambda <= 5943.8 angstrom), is 22.7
